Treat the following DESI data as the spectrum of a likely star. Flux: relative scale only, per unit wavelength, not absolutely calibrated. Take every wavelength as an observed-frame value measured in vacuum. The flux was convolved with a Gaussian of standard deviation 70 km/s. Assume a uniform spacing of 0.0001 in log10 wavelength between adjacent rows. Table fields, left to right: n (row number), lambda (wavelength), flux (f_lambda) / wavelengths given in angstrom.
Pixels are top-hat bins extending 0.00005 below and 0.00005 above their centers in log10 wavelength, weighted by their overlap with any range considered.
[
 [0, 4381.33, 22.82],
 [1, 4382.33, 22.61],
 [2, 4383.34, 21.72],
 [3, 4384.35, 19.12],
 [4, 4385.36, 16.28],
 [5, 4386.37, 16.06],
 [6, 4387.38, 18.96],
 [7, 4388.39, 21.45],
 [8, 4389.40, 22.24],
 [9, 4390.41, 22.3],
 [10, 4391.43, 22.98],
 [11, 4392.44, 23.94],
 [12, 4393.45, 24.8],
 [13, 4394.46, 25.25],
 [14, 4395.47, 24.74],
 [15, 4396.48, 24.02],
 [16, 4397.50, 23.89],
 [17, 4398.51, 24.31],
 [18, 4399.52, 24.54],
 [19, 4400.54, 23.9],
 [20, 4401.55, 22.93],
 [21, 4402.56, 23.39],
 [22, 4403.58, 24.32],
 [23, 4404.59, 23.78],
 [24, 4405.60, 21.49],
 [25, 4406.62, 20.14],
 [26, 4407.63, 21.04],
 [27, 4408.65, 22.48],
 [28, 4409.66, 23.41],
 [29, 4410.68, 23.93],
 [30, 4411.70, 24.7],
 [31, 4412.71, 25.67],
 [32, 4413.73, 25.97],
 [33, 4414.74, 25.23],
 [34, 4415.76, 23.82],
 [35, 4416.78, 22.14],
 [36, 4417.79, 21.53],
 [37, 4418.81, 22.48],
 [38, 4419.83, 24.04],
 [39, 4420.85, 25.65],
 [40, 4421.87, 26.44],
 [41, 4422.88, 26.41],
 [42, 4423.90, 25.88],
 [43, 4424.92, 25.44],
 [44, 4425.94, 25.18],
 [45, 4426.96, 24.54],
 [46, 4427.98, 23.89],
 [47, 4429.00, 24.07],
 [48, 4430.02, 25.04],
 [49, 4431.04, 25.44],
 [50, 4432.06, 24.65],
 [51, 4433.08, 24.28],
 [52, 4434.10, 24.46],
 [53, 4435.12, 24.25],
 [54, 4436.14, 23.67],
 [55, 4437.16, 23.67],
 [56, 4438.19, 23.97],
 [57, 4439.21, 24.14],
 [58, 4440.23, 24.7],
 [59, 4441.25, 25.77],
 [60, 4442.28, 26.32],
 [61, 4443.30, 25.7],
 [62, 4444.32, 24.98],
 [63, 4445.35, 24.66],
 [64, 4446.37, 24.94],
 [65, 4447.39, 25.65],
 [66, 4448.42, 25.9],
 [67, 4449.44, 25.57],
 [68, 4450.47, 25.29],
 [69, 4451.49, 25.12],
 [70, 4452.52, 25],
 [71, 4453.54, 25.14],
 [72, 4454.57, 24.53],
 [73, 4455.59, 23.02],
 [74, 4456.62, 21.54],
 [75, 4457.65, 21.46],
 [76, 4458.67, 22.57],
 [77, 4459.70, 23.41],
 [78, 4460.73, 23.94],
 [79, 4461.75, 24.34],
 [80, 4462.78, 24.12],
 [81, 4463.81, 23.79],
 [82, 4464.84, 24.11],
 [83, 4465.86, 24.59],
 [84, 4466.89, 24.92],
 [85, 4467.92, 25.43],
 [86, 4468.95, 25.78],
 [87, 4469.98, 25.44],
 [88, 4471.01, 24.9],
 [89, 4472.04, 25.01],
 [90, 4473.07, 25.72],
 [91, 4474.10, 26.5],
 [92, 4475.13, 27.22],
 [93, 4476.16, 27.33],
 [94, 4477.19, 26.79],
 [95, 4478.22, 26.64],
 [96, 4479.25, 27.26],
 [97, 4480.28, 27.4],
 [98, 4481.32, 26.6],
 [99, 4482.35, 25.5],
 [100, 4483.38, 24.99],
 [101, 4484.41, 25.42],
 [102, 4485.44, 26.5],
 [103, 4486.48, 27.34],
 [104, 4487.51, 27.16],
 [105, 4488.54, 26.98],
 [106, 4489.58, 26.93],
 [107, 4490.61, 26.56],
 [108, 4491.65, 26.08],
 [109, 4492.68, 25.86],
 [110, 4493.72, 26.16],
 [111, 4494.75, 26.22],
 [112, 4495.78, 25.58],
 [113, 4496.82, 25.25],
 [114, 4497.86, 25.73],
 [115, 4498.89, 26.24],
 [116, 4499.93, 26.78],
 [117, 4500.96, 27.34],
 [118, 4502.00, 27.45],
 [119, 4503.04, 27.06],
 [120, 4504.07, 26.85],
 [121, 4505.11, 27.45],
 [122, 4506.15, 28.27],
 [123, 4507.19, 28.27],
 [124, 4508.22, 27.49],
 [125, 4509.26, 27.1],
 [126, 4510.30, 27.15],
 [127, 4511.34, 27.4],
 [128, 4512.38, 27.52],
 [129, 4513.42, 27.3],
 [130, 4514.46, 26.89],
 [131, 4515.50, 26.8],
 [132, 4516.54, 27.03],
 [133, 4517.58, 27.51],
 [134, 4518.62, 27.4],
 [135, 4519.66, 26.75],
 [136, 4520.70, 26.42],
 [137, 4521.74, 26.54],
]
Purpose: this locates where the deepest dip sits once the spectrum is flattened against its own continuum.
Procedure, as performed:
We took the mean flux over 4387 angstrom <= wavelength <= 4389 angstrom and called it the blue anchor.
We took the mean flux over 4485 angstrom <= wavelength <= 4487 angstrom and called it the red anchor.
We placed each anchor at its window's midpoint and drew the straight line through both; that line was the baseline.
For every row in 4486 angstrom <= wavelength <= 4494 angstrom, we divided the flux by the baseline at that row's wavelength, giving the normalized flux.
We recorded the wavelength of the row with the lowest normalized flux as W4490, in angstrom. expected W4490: 4492.68 angstrom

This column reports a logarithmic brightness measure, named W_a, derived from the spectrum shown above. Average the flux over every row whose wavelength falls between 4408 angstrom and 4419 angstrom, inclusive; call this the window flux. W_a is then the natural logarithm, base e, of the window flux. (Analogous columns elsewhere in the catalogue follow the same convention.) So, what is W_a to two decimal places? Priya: 3.17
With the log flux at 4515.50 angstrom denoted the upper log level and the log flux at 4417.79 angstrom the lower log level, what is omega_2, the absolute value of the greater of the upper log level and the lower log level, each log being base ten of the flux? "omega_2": 1.43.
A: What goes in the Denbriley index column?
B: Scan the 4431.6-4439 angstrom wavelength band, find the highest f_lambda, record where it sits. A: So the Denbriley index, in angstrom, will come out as 4432.06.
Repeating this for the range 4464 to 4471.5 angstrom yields 4468.95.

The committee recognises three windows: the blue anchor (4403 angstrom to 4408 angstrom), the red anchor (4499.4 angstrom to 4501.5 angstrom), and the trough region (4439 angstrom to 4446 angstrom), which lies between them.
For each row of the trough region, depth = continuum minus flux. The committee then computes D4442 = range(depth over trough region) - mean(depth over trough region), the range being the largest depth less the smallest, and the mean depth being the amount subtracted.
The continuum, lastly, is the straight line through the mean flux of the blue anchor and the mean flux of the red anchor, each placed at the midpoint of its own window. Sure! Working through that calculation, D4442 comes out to 3.2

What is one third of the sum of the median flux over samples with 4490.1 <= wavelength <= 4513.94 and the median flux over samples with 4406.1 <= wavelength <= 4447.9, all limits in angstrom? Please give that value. 17.2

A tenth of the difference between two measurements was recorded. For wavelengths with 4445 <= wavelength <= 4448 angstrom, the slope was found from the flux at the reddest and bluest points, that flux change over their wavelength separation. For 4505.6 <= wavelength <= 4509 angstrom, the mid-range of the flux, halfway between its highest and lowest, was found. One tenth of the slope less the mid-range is -2.74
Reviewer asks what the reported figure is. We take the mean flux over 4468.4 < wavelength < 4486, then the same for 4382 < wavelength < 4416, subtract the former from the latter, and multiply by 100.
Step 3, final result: -337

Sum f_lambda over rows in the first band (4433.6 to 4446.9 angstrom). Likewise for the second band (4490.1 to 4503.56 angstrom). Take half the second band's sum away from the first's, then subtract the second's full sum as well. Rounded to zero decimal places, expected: -192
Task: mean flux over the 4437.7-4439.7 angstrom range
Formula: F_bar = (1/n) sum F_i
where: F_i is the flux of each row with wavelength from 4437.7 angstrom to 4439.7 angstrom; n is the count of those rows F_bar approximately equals 24.1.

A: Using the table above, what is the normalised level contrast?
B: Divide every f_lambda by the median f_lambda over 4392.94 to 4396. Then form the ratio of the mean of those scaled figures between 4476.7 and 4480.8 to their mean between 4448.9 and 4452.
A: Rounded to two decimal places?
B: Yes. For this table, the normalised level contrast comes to 1.07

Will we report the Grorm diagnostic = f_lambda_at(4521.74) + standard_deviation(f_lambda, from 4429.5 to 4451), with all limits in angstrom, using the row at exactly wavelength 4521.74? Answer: 27.3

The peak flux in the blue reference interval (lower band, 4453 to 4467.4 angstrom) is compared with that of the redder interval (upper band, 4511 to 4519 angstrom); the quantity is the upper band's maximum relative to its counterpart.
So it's 1.09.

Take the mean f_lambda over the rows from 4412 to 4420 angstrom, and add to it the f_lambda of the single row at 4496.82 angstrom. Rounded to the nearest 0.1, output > 49.1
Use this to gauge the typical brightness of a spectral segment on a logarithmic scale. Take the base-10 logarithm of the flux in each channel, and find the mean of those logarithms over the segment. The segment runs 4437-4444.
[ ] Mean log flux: 1.40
